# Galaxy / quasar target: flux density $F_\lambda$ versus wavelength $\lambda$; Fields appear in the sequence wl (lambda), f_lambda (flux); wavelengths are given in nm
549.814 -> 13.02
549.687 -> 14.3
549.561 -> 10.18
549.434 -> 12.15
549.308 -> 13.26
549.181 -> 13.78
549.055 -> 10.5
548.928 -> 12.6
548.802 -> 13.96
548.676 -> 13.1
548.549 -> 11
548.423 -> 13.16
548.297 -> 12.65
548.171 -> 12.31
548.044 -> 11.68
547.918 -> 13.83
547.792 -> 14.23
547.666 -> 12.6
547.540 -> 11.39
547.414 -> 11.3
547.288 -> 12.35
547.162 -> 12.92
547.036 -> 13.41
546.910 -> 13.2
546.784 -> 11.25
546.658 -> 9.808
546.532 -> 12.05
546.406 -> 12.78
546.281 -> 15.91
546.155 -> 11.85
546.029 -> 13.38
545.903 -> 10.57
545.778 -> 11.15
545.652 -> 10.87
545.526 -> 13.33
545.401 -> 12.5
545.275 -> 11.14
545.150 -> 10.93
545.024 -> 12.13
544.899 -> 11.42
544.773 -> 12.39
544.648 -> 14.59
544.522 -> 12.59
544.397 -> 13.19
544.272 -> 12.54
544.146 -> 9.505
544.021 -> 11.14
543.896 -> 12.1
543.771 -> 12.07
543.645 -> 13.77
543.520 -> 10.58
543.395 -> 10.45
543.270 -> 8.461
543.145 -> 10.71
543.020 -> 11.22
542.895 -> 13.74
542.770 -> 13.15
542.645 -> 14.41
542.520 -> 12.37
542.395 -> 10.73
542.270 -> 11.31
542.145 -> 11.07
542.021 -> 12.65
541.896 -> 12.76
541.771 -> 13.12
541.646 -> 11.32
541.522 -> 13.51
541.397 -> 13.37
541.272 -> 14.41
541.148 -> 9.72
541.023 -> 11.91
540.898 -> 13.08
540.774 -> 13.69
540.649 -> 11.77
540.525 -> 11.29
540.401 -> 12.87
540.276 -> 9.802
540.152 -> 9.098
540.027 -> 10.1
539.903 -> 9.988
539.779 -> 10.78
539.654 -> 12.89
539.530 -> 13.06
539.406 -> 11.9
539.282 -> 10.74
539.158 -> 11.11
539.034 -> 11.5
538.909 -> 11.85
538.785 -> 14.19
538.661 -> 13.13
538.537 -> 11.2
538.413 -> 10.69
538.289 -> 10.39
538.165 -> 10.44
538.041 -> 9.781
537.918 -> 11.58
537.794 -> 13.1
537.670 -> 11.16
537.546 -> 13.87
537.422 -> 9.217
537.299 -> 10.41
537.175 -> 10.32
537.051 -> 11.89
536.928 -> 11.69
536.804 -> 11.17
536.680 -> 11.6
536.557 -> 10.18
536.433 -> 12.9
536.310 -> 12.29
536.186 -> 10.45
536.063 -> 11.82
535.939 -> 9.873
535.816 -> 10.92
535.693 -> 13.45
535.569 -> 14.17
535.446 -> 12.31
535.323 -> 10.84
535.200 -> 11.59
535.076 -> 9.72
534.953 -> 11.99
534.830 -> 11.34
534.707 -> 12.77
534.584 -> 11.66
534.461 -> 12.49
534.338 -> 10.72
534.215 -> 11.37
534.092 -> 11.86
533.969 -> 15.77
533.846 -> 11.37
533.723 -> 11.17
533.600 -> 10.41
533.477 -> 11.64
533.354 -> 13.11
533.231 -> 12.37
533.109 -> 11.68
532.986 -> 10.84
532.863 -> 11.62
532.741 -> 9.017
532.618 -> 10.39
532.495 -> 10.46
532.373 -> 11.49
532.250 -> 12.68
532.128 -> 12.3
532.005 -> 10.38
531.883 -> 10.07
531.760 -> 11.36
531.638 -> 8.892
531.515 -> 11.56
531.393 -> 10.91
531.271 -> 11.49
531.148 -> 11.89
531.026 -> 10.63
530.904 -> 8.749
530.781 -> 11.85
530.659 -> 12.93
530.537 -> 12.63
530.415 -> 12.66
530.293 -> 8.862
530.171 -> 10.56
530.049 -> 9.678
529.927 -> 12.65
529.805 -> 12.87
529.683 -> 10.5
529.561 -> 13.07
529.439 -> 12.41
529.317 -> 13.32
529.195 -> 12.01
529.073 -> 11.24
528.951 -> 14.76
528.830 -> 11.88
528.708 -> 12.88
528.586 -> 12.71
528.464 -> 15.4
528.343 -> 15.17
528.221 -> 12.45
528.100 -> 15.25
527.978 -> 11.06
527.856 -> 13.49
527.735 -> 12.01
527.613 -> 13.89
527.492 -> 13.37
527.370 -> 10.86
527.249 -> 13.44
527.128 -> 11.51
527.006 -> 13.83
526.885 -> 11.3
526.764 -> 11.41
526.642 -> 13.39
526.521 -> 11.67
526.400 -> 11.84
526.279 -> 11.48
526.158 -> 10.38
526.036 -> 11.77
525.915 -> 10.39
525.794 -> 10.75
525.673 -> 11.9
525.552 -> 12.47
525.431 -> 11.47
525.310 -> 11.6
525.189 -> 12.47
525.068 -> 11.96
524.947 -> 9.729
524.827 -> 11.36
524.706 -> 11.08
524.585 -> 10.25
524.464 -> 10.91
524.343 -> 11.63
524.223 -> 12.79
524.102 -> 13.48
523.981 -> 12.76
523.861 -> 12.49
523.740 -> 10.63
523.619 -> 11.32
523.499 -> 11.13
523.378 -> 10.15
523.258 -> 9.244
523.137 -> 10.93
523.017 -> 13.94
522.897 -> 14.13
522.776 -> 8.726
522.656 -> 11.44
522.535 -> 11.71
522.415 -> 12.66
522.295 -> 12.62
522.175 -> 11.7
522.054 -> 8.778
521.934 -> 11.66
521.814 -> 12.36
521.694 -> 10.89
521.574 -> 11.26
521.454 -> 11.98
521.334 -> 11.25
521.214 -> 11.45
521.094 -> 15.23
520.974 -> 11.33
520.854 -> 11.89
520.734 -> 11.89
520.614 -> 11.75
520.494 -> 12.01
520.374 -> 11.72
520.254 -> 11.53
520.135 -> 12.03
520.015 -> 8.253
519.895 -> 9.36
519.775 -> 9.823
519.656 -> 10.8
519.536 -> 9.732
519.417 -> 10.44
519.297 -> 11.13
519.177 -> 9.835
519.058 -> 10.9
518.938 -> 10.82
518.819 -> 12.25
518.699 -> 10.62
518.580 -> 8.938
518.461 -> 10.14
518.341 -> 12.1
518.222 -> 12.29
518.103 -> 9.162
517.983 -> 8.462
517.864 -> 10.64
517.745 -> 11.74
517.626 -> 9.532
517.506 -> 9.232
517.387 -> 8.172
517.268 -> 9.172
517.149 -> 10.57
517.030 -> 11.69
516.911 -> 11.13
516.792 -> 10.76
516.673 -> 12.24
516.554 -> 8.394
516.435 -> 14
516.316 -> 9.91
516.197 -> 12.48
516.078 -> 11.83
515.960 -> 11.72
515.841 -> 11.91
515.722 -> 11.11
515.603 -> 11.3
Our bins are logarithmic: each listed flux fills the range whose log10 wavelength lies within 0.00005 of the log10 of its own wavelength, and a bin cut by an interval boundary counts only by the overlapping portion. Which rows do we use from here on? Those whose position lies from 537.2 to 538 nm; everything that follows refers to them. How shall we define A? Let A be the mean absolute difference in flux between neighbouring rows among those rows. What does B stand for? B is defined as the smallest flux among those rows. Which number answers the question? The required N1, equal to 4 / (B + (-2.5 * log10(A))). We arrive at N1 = 0.48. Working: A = 2.4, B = 9.217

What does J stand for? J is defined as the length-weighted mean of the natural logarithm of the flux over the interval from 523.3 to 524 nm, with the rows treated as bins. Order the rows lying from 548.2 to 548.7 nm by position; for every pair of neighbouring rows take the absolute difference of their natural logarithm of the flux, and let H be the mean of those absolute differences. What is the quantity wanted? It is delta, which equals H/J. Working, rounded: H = 0.13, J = 2.42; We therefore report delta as 0.054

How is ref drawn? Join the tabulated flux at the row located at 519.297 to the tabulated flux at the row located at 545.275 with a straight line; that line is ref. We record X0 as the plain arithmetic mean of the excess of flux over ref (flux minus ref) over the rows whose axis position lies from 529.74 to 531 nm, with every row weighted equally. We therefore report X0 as 0.21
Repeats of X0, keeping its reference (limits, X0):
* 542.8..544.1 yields 0.28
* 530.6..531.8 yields -0.11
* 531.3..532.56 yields -0.12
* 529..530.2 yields 0.70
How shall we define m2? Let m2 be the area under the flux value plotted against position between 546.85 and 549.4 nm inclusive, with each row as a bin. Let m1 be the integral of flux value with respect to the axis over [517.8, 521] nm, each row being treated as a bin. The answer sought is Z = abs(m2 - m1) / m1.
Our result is 0.1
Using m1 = 34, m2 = 32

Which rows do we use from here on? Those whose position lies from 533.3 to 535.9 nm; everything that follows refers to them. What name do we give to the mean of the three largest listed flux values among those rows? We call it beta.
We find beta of 14.5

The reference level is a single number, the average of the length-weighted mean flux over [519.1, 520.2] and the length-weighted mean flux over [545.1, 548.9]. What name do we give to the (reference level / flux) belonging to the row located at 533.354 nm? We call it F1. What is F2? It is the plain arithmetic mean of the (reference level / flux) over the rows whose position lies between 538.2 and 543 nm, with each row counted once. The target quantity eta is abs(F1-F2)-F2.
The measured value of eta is -0.86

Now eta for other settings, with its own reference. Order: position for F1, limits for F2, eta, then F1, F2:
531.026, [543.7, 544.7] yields -0.81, 1.06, 0.94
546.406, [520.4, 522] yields -0.88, 0.88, 0.95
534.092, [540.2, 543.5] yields -0.95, 0.95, 0.95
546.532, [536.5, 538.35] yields -0.94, 0.94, 1.02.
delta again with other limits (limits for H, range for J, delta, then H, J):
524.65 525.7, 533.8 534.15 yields 0.031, 0.08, 2.56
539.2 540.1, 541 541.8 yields 0.031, 0.08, 2.52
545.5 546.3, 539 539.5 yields 0.064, 0.16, 2.44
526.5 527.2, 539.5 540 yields 0.057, 0.14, 2.43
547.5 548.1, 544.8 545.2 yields 0.043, 0.11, 2.45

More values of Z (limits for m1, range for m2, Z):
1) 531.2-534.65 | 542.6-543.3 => 0.8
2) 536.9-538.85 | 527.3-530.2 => 0.6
